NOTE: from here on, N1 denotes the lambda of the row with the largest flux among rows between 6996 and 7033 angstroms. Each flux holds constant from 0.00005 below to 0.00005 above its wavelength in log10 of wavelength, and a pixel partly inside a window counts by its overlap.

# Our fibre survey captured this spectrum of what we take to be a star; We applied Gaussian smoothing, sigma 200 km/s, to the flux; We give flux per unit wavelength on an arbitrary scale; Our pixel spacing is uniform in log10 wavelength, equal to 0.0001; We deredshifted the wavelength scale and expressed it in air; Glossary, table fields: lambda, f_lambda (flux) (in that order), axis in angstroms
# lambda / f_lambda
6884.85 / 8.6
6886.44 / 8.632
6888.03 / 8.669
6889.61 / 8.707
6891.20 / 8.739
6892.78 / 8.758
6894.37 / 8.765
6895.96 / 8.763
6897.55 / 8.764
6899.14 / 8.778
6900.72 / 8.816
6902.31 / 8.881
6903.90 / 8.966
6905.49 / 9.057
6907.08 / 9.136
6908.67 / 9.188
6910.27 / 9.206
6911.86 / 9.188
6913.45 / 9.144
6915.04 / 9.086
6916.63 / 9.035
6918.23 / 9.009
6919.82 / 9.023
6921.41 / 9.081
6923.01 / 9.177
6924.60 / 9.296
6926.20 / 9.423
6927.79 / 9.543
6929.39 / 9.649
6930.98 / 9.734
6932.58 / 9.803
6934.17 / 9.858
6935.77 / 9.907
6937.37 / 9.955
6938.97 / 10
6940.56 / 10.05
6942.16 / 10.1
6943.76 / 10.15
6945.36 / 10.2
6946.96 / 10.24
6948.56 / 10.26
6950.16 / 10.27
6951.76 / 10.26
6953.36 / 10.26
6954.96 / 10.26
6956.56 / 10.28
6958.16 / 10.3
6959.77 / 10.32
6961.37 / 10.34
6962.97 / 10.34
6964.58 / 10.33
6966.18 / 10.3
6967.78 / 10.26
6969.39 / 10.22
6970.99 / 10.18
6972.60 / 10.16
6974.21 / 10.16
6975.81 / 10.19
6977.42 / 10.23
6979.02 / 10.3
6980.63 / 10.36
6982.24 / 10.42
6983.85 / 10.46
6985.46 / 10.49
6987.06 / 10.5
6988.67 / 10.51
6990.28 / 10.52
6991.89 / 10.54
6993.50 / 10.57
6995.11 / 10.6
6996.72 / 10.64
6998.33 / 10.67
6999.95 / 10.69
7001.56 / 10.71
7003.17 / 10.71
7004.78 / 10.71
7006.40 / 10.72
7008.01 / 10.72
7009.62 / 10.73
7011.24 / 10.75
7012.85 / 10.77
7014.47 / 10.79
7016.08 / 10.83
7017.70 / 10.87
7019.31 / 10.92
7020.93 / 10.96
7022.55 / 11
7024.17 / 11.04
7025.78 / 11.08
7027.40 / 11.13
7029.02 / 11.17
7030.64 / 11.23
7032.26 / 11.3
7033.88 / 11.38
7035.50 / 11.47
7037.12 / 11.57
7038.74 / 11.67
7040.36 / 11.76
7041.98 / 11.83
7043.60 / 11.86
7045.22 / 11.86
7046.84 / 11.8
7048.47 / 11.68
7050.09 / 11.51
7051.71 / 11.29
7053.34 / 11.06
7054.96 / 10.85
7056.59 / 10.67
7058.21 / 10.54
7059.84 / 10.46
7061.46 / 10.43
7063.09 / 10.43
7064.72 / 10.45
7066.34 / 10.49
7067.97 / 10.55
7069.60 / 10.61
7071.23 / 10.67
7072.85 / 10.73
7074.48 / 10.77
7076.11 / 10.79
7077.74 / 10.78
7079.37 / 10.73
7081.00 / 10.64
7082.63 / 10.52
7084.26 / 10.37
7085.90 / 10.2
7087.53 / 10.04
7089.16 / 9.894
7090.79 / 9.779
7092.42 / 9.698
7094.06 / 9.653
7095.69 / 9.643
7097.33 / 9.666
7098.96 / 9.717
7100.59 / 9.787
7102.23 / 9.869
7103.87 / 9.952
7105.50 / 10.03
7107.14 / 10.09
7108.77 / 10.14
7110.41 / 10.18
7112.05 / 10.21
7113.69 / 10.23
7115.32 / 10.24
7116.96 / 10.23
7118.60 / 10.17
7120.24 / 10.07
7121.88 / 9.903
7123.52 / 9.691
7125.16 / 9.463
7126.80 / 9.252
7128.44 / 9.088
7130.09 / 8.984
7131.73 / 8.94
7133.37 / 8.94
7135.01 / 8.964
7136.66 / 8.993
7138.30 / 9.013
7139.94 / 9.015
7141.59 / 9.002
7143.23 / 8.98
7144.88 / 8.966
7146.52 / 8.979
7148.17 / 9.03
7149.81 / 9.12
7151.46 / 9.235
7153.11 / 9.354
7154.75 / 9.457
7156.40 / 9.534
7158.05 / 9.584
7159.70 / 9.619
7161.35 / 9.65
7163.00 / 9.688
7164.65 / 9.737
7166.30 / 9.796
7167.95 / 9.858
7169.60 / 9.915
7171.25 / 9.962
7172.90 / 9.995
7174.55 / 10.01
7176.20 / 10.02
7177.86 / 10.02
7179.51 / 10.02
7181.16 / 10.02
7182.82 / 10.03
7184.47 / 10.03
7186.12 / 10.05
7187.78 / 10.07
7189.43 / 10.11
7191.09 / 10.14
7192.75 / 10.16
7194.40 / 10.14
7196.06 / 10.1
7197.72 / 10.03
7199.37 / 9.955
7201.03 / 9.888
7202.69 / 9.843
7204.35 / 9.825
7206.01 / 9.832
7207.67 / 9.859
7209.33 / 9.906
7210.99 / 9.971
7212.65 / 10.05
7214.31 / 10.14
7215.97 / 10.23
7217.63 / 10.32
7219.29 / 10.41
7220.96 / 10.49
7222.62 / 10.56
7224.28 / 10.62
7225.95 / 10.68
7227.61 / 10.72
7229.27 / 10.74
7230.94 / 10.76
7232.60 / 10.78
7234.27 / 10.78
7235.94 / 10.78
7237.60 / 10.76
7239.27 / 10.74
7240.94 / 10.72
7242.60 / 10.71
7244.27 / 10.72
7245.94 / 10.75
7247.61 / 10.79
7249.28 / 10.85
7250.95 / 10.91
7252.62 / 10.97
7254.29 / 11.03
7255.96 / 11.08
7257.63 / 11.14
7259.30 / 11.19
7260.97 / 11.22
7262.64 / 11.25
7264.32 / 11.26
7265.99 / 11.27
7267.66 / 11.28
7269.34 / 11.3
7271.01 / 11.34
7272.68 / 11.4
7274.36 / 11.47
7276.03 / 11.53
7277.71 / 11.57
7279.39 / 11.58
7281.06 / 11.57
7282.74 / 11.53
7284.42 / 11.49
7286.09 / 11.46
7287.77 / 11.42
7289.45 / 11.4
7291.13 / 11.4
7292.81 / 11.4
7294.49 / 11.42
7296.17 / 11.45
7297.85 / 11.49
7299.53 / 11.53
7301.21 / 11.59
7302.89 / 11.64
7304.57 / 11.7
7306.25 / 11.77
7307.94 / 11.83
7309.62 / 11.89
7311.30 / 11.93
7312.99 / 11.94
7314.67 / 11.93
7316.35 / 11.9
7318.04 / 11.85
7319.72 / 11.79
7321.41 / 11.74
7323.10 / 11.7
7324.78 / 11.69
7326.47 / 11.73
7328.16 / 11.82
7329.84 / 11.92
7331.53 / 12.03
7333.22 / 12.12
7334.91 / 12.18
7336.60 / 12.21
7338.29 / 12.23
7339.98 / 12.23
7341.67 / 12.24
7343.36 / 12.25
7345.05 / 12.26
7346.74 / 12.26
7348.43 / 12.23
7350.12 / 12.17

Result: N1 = 7032.26 angstroms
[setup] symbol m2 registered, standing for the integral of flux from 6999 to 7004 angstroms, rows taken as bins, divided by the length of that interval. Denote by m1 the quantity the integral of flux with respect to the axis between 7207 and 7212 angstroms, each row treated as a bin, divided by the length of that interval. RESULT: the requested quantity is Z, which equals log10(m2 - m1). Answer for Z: -0.11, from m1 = 9.9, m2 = 10.7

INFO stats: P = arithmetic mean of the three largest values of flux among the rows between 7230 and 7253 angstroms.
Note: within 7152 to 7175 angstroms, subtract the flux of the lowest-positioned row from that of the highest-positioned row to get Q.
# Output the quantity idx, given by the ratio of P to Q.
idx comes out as 17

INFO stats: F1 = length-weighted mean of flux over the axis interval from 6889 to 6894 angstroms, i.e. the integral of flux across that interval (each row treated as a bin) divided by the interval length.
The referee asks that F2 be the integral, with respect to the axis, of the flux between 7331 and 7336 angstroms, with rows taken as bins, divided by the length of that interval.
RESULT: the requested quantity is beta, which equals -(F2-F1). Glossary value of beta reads -3.4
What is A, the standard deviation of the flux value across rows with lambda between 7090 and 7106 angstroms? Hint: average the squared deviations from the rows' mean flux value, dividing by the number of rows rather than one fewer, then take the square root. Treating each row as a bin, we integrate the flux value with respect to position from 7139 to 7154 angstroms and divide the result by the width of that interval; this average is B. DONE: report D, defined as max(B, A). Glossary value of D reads 9.1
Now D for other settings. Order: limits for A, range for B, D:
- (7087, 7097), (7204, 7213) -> 9.9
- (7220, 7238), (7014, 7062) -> 11.2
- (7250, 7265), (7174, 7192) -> 10.0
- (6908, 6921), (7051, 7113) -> 10.3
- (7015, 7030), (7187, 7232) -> 10.2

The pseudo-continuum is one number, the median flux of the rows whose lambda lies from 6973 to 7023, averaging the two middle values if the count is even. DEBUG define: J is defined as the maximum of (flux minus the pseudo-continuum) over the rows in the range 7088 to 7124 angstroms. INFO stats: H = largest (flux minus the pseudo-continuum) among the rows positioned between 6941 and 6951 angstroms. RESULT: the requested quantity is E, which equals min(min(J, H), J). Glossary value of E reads -0.4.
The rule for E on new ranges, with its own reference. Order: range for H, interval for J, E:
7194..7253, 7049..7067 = 0.3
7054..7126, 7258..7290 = 0.2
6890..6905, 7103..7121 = -1.7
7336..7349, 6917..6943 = -0.6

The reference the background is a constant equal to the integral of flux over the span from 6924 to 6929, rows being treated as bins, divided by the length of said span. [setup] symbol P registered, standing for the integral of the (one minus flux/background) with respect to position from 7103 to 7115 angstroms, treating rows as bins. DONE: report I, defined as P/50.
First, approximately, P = -0.9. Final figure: -0.018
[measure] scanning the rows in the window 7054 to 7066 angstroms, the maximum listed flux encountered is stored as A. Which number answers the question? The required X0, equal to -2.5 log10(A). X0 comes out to -2.59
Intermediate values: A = 10.85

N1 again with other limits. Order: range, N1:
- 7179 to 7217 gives 7215.97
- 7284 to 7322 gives 7312.99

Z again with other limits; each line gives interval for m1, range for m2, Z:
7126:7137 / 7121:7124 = -0.10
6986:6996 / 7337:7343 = 0.23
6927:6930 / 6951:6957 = -0.16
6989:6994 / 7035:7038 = 0.00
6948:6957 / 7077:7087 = -0.60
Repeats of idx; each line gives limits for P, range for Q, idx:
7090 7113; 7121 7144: -11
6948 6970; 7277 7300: -258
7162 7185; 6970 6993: 28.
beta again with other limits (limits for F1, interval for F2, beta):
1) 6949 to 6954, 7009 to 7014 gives -0.5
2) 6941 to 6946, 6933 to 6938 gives 0.2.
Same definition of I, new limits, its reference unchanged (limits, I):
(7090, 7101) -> -0.006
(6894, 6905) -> 0.014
